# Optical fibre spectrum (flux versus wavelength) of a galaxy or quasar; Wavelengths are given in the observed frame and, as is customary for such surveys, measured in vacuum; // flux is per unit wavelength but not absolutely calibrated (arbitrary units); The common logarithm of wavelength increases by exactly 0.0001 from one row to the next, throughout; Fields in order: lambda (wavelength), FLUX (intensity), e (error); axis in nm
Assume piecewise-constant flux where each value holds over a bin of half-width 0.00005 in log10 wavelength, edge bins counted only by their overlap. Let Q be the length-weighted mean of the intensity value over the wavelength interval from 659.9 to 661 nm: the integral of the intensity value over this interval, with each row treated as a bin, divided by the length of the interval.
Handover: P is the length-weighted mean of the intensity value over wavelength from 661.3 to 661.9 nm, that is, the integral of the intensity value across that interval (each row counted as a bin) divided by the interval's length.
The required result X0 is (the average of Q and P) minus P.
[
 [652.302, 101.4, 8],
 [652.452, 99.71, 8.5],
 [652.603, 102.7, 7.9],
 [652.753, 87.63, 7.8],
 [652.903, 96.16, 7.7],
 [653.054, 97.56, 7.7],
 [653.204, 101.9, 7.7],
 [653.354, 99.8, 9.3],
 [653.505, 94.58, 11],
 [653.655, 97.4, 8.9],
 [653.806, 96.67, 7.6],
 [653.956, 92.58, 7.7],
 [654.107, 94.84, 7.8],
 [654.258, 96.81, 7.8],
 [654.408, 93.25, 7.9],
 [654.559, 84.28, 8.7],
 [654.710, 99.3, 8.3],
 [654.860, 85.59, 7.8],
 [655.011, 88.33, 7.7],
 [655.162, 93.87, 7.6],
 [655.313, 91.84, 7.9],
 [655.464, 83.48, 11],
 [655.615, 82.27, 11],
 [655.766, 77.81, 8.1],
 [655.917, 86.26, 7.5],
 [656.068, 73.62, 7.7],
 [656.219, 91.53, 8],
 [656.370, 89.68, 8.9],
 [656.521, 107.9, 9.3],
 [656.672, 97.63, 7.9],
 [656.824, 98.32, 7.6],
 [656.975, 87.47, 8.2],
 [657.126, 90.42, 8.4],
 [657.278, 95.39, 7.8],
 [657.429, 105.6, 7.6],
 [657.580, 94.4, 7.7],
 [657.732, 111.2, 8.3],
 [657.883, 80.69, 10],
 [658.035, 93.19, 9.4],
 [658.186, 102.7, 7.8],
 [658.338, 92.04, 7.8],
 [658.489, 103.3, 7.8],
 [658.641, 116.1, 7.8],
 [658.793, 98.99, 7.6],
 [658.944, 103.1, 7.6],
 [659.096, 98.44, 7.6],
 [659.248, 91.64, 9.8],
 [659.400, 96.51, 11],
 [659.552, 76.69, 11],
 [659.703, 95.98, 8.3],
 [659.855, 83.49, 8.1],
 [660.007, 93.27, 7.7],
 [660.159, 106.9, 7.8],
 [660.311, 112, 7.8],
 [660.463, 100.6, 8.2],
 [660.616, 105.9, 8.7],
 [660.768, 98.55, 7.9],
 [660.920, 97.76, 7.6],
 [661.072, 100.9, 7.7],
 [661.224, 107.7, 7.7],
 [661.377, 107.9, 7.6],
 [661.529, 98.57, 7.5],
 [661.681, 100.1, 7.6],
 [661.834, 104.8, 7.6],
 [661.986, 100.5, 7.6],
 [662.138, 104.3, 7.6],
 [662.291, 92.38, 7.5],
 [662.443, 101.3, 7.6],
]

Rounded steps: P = 103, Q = 102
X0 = -1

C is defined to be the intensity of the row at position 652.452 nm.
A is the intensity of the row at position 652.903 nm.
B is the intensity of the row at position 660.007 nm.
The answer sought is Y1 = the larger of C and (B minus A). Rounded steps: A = 96.16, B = 93.27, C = 99.71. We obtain 100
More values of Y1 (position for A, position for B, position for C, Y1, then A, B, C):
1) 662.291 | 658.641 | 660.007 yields 93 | 92.38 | 116.1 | 93.27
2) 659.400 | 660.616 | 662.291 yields 92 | 96.51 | 105.9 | 92.38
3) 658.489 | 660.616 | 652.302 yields 101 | 103.3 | 105.9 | 101.4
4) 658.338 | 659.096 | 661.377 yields 108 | 92.04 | 98.44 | 107.9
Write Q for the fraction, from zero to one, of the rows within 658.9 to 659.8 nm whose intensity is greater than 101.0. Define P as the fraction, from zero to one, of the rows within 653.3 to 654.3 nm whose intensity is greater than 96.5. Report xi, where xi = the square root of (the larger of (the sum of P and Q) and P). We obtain 0.86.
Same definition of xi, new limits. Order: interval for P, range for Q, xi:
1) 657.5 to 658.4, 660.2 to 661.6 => 0.88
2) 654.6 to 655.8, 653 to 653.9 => 0.54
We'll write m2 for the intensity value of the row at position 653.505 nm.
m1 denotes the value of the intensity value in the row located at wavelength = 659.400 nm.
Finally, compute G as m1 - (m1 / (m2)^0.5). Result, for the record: 87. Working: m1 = 96.51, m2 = 94.58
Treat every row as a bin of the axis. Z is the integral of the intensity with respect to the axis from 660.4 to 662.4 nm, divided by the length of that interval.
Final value 102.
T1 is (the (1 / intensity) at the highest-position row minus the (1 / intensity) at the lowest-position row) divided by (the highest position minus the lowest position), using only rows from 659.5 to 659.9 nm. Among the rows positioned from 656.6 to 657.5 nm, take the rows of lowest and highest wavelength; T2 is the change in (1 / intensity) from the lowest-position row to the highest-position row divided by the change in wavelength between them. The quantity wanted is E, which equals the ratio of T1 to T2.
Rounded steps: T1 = -0.0035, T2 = -0.0010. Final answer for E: 3.4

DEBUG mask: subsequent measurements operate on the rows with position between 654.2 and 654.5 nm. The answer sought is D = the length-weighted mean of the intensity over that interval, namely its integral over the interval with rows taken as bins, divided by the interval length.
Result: 94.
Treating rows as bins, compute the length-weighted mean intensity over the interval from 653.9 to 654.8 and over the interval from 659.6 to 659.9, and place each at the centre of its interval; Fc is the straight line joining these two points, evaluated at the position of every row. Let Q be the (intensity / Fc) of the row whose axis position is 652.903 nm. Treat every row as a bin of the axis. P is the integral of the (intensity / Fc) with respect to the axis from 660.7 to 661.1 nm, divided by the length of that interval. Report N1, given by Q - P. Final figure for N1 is -0.10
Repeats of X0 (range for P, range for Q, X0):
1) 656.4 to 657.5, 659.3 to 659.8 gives -4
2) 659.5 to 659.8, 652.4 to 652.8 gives 5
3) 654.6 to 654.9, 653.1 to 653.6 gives 3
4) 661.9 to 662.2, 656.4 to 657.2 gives -3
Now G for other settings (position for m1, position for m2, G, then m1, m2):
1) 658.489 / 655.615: 92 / 103.3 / 82.27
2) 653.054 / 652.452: 88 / 97.56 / 99.71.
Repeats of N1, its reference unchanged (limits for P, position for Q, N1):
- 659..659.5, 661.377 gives 0.17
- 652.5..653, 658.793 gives 0.09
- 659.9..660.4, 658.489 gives -0.01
